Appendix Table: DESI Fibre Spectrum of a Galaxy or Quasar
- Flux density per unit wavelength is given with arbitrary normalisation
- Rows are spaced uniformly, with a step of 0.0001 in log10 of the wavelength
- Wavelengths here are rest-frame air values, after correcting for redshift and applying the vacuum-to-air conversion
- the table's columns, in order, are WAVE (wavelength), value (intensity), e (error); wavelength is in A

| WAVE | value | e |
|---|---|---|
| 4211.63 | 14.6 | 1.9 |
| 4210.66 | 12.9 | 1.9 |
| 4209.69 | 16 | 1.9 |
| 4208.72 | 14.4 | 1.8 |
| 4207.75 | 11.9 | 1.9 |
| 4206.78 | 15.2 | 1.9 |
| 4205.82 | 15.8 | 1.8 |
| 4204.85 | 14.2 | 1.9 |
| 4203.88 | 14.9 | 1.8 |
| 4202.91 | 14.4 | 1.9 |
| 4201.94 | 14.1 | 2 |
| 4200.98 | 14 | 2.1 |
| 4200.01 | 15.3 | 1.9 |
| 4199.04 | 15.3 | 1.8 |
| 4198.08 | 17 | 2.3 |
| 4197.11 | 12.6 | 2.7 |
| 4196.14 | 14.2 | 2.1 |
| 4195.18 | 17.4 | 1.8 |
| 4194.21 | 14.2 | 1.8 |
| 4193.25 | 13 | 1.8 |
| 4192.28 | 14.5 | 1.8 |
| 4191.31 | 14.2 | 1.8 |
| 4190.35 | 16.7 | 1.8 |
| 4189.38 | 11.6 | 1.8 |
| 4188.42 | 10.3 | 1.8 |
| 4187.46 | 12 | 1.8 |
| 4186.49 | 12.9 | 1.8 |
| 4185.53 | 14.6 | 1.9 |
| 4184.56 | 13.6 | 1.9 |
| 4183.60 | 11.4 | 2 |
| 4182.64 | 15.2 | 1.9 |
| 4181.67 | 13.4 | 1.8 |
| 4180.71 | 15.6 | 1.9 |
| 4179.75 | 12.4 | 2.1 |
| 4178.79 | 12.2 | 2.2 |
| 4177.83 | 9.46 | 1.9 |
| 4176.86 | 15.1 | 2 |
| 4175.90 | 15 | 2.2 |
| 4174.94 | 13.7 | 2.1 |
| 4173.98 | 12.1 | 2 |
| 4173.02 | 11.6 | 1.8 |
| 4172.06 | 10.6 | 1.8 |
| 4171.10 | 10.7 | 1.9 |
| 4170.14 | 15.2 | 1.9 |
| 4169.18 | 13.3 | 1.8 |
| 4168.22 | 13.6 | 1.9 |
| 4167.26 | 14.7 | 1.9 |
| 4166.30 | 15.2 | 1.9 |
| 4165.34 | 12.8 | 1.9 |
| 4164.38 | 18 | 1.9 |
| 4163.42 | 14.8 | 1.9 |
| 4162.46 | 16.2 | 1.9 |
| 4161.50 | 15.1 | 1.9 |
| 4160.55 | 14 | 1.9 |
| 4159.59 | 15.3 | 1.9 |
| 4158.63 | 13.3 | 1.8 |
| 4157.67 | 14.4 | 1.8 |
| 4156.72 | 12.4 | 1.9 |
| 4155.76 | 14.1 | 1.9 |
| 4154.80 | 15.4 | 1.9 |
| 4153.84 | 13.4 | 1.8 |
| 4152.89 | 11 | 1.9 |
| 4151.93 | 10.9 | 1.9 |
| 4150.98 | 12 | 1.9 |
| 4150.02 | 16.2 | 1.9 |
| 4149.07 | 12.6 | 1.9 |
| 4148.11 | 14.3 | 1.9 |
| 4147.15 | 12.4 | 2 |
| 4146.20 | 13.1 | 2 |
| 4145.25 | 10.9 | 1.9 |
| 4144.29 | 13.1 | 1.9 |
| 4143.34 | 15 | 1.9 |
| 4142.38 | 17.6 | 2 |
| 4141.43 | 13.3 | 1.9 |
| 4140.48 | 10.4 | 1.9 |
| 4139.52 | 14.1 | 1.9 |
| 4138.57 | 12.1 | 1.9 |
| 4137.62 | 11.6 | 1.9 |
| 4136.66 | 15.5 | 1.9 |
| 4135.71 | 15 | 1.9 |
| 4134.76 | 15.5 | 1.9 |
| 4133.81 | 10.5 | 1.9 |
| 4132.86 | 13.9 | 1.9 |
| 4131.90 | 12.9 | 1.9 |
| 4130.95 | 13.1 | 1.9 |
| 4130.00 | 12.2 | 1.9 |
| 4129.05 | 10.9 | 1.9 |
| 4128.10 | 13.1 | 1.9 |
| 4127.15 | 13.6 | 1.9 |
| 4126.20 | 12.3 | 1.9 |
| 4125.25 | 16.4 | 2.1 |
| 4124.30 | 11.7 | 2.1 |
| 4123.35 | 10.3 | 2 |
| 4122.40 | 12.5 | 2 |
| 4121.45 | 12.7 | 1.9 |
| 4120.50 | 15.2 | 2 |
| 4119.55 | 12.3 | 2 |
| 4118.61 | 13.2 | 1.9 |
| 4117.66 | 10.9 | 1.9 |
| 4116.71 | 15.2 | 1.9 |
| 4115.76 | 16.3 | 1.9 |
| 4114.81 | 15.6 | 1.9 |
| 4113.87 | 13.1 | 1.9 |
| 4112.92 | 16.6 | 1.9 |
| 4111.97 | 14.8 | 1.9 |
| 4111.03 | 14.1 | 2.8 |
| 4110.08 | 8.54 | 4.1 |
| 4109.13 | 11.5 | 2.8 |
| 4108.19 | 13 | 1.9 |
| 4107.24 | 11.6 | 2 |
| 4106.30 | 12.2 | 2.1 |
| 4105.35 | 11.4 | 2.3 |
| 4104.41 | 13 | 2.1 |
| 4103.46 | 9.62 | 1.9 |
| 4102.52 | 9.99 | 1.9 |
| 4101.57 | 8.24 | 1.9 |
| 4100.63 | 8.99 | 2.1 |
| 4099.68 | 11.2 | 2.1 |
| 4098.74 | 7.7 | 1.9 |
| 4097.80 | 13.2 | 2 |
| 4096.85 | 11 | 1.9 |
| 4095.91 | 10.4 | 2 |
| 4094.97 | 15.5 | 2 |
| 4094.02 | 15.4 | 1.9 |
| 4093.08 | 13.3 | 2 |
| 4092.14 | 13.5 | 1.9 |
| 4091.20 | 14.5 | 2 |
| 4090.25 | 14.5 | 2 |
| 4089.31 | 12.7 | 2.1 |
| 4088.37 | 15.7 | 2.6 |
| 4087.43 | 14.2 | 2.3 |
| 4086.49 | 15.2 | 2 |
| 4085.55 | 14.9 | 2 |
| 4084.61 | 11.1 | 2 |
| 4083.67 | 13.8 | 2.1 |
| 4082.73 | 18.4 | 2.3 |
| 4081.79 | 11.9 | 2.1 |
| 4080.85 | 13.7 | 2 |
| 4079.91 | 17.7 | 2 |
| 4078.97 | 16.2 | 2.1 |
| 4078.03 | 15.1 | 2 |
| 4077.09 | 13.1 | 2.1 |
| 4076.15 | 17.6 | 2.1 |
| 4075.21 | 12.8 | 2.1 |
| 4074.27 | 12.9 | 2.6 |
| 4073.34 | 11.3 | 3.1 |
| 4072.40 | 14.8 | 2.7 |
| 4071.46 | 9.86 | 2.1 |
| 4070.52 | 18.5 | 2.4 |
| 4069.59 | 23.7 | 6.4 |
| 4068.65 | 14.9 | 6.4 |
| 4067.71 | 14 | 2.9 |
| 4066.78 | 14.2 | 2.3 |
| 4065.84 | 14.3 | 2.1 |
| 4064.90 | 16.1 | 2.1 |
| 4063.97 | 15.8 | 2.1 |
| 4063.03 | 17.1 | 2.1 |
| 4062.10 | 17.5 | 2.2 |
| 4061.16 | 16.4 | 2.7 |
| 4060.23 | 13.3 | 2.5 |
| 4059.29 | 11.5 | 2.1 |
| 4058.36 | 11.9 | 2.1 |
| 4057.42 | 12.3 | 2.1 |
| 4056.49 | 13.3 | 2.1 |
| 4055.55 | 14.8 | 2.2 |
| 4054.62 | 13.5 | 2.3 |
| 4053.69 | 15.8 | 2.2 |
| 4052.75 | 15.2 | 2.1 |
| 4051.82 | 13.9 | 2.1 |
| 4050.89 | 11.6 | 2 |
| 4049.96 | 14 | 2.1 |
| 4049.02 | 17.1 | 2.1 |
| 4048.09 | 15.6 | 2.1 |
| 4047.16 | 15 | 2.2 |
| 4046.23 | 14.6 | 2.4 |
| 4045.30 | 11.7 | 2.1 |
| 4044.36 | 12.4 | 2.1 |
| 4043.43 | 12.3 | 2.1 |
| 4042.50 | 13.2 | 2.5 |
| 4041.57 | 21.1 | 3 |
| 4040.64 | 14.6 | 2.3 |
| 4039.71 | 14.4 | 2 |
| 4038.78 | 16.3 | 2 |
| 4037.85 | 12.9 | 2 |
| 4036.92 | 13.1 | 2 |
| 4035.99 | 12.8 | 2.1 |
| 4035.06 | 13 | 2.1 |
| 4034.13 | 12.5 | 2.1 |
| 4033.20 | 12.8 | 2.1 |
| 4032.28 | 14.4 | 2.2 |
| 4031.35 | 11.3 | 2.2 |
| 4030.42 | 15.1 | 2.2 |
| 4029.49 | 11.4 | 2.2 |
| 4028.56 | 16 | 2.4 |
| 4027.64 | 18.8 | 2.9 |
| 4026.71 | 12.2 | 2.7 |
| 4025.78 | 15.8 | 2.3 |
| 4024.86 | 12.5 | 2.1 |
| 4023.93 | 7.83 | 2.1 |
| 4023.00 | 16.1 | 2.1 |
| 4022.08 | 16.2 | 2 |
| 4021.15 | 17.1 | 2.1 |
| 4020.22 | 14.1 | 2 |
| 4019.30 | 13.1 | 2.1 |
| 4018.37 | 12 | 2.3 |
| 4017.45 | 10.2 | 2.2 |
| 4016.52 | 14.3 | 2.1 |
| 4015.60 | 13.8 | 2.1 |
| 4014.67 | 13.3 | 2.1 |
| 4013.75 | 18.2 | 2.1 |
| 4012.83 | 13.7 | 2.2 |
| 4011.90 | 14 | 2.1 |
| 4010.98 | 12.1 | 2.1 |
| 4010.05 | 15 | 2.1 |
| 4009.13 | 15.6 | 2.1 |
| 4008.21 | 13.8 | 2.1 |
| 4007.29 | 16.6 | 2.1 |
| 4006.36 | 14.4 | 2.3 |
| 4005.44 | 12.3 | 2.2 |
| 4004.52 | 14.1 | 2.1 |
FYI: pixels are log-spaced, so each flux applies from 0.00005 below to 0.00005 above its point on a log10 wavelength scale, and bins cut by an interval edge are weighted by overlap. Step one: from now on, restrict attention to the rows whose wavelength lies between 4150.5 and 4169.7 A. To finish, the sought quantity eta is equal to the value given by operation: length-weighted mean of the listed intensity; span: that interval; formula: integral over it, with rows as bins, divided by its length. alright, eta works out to 14.0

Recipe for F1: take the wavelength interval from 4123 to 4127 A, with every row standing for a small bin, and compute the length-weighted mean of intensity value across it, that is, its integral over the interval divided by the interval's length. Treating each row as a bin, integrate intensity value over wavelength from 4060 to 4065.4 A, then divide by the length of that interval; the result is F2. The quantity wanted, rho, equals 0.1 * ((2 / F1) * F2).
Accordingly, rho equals 0.252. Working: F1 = 12.8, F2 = 16.2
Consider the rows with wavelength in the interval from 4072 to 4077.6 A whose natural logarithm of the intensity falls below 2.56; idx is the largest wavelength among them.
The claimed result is 4075.21 A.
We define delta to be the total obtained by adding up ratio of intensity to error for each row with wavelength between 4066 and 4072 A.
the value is 29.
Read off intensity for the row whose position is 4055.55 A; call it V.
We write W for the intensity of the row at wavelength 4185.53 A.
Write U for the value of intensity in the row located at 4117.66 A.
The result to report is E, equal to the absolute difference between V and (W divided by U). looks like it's 13.5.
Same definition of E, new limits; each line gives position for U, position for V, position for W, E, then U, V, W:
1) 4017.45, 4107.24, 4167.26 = 10.2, 10.2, 11.6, 14.7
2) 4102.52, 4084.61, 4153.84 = 9.8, 9.99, 11.1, 13.4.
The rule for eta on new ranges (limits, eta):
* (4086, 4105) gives 12.4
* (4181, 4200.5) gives 14.0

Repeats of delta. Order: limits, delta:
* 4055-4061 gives 35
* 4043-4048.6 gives 38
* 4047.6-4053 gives 42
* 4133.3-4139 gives 42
